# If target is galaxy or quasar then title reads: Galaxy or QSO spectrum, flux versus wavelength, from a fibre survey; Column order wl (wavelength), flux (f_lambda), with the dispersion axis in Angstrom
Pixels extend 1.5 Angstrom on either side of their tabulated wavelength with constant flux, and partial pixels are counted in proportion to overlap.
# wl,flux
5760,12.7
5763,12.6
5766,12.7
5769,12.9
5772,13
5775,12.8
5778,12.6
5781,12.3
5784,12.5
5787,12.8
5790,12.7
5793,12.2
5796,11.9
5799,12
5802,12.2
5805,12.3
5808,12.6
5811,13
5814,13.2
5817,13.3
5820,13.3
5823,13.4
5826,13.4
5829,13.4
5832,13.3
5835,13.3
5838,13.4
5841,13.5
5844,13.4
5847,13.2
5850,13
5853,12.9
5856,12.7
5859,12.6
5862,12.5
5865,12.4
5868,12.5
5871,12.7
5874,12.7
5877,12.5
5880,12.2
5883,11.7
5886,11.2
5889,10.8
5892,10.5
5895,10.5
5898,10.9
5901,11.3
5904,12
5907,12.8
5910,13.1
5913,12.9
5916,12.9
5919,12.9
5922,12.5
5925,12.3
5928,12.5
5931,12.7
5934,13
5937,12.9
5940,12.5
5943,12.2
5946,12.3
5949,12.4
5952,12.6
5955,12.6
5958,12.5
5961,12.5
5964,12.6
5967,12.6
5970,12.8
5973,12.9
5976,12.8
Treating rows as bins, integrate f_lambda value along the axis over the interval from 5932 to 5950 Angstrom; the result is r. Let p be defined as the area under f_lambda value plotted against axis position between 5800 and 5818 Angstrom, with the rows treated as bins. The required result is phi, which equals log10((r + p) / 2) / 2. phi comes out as 1.179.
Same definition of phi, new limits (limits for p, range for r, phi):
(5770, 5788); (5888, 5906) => 1.165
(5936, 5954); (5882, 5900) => 1.162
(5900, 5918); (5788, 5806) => 1.174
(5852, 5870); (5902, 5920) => 1.179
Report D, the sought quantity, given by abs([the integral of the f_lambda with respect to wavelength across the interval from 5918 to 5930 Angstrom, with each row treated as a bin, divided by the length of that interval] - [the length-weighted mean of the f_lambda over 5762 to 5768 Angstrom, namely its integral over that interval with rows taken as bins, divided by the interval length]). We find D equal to 0.1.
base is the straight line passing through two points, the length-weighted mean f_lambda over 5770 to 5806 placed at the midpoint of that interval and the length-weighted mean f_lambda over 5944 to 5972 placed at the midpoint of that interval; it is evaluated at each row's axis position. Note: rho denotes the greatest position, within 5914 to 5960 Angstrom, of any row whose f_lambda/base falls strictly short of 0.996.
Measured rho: 5949 Angstrom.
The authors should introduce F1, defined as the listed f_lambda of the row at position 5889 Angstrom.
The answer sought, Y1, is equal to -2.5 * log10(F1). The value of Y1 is -2.58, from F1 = 10.8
